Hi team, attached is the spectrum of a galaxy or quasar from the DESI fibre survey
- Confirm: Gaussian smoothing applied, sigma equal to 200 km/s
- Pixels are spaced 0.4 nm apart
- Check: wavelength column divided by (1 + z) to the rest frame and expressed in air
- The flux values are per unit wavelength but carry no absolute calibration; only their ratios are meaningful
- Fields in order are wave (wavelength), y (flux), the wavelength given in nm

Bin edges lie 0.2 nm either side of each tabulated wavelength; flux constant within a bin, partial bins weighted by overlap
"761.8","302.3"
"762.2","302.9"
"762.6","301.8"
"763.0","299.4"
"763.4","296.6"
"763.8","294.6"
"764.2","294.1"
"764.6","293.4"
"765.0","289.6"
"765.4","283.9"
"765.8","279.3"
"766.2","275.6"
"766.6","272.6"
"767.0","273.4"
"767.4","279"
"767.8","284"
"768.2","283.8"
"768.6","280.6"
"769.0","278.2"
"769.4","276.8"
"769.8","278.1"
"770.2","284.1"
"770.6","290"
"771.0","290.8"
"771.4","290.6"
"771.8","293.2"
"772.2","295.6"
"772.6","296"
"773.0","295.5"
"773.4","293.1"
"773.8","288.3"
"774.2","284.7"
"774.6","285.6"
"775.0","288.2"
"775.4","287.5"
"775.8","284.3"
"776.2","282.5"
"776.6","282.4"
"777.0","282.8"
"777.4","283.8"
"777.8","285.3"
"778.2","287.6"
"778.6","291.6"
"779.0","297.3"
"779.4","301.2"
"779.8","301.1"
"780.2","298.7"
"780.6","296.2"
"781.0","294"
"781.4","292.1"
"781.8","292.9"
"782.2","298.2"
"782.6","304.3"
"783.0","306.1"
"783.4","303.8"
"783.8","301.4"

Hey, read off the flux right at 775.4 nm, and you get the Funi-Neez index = 287.5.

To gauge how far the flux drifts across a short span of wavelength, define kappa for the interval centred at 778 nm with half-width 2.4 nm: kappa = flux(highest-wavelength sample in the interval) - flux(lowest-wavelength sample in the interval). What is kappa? 14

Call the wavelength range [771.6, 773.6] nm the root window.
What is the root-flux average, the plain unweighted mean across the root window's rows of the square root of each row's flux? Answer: 17.2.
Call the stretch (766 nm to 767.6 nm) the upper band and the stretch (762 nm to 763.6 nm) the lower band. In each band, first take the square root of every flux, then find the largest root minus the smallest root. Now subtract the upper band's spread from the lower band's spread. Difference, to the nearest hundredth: -0.01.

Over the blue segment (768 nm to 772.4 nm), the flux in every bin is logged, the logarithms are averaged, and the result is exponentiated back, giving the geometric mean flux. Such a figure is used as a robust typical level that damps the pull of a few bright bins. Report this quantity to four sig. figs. 285.5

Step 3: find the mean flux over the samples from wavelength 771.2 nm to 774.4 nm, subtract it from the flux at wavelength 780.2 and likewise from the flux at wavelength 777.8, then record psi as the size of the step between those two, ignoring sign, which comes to 13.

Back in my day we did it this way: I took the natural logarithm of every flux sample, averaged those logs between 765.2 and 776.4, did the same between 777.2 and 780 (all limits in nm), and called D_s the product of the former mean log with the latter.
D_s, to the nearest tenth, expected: 32.1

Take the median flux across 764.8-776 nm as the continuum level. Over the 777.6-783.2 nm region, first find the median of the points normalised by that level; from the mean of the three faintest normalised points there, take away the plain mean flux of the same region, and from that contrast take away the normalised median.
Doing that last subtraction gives -296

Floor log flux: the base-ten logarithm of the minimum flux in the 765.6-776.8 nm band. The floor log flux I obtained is 2.44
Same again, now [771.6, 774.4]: 2.45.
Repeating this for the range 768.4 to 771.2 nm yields 2.44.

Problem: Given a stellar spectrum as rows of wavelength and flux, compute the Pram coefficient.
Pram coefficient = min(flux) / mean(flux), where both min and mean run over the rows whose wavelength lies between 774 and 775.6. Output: 0.994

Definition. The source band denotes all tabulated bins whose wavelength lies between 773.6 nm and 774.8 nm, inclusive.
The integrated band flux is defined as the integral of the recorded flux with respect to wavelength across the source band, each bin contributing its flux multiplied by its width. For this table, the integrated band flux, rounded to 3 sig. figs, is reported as 343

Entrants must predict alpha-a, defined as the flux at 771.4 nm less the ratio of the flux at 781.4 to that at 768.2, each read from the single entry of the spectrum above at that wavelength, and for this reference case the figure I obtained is 290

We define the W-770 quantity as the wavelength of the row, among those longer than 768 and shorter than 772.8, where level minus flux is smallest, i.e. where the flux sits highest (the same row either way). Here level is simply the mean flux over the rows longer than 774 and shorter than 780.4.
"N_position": 772.6 nm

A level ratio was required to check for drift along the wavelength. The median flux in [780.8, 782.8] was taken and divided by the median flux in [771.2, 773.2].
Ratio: 0.99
